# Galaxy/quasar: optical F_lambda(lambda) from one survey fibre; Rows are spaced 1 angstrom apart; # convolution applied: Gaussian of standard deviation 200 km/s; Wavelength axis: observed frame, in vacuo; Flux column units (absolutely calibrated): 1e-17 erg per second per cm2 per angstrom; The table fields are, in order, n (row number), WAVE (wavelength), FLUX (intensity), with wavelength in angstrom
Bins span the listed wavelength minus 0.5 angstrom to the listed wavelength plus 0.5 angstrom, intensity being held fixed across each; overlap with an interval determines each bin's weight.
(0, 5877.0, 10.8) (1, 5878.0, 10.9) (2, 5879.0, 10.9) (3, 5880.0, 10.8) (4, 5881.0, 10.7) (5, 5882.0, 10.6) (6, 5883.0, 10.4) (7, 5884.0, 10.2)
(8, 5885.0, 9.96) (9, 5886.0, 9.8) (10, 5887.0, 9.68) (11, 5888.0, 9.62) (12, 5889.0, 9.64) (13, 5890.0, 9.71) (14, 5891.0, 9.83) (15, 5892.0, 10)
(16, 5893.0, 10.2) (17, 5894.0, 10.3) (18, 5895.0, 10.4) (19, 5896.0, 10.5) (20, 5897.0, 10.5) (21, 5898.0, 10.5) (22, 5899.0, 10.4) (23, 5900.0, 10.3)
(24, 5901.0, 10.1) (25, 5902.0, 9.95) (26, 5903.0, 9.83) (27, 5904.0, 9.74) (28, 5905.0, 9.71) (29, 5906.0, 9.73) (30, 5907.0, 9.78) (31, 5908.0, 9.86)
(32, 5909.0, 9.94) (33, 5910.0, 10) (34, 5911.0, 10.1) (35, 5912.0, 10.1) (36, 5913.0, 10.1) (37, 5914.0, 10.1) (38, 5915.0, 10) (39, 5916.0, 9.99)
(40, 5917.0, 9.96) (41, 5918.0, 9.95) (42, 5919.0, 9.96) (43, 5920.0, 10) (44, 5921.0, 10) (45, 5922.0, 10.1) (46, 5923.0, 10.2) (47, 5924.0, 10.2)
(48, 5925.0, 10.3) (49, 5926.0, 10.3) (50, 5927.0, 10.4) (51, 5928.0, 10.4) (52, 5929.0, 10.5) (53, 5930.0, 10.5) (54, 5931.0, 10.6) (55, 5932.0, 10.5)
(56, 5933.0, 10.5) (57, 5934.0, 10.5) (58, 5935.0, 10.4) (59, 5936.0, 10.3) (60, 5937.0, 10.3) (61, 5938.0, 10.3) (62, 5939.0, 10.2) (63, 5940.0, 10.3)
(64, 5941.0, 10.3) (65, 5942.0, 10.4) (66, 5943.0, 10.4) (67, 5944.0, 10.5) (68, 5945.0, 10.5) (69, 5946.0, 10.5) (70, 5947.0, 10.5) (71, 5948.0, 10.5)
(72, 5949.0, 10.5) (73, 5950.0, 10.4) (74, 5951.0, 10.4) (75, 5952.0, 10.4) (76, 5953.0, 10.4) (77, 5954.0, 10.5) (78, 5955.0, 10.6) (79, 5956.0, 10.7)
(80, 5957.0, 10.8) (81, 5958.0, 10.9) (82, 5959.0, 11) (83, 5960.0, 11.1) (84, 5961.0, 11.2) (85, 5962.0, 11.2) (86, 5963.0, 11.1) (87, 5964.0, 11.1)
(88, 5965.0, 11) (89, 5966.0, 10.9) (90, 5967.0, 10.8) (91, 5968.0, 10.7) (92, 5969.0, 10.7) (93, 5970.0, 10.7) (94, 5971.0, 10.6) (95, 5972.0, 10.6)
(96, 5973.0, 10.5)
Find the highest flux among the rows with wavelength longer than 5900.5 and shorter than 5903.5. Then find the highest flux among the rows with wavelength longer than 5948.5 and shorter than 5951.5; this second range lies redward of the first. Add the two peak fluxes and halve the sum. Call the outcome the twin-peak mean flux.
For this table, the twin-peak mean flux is 10.3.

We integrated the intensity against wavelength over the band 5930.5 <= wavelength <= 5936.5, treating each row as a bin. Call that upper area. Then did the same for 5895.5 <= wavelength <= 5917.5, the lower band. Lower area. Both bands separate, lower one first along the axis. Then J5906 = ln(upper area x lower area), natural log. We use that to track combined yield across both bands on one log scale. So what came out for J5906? 9.5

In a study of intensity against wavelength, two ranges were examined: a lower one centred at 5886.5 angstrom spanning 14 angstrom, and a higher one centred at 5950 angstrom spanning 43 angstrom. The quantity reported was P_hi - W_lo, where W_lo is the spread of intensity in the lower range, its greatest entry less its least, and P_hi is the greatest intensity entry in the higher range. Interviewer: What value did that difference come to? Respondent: 10.0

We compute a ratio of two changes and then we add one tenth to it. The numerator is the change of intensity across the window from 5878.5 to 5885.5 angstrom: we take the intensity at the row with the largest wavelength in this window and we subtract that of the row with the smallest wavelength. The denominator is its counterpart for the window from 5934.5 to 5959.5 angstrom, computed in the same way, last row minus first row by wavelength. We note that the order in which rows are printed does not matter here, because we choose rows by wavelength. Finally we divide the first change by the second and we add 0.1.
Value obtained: -1.5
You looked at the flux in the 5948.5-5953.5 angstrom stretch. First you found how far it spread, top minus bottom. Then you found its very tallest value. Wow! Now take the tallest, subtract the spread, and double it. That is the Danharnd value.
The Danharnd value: 20.8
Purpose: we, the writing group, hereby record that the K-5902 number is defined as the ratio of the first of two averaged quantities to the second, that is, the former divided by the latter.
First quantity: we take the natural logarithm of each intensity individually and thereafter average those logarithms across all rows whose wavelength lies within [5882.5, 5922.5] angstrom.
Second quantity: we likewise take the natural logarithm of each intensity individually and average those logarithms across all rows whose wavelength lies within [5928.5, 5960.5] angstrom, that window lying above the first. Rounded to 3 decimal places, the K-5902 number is 0.980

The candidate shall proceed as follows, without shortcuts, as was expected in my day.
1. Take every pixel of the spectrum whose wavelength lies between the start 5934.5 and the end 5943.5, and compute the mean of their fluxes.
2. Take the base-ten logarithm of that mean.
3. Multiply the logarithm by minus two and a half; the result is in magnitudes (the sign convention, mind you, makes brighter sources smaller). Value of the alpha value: -2.53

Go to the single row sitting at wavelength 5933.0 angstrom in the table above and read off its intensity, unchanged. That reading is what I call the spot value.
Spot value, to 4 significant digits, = 10.50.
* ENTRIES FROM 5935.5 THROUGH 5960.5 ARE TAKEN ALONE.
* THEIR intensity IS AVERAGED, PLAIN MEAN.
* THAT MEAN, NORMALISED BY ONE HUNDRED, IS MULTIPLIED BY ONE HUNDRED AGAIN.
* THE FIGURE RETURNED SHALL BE 10.5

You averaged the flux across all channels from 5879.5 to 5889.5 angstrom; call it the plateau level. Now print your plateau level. 10.1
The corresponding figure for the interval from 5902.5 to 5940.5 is 10.1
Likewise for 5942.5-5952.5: 10.5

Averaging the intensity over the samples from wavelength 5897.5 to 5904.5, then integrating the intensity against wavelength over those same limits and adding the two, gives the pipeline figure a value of 81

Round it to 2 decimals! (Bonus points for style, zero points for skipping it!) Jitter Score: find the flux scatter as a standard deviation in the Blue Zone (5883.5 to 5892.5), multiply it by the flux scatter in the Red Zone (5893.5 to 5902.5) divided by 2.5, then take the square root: 0.12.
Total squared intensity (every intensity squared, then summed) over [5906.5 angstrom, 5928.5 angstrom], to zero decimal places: 2236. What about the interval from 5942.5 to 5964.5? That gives 2516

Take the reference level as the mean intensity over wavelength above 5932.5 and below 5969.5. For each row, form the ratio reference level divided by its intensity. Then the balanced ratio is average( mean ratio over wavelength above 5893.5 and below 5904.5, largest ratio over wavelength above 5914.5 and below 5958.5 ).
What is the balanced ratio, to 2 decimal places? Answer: 1.05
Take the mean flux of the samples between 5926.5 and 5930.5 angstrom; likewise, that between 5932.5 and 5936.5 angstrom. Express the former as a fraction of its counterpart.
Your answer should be 1.00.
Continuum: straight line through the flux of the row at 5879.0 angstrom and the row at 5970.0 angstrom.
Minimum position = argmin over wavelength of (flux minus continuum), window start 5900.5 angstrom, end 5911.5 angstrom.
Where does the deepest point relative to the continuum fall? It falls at 5905.0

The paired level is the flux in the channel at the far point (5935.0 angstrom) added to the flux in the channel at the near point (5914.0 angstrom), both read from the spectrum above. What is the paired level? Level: 20.5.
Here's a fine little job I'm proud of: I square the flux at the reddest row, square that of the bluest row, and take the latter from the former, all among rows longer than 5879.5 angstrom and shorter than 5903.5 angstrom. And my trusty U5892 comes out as -20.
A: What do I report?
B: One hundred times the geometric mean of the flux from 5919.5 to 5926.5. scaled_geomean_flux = 1016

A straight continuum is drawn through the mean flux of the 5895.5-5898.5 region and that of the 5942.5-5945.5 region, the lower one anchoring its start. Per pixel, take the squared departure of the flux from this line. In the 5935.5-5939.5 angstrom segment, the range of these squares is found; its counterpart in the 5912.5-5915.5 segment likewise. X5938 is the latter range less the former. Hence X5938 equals 0.04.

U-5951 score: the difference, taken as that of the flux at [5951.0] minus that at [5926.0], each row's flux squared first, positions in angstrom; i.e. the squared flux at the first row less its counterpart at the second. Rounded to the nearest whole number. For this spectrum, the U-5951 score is 2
